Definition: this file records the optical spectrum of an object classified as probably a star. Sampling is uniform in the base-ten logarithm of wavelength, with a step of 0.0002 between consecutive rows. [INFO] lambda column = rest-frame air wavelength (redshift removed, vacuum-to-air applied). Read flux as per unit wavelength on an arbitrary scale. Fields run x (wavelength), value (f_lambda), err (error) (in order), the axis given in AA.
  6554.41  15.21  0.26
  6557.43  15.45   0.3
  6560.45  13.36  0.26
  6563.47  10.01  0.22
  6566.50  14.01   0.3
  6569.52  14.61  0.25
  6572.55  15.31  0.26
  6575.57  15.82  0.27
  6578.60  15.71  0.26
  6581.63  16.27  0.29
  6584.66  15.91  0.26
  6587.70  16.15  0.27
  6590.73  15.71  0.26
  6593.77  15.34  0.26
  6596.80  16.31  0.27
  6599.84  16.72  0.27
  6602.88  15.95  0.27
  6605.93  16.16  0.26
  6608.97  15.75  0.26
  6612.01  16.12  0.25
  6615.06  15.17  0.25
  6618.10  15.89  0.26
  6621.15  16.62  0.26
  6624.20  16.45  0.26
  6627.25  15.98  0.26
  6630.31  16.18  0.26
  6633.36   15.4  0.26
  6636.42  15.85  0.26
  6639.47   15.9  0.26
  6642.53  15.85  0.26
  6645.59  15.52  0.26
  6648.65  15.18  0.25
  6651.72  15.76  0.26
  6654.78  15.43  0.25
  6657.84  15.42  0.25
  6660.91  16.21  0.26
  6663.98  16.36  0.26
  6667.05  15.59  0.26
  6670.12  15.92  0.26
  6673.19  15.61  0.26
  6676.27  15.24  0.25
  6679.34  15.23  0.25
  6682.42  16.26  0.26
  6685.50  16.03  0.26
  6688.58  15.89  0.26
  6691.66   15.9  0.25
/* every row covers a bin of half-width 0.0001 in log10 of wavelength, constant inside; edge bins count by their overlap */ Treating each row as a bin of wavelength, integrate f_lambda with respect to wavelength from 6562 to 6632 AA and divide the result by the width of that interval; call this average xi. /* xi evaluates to 15.6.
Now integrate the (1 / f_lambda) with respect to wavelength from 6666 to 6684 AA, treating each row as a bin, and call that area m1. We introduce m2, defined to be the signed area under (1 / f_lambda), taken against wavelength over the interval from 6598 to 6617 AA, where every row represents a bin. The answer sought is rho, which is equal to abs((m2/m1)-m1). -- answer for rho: 0.12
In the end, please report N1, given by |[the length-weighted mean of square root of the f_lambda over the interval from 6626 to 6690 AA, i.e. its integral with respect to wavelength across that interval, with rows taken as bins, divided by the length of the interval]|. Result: 3.968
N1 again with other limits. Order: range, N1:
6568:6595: 3.956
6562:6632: 3.943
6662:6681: 3.958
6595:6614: 4.016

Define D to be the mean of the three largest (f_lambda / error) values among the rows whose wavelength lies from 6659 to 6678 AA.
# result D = 62.2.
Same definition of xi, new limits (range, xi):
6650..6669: 15.8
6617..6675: 15.8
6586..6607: 16.0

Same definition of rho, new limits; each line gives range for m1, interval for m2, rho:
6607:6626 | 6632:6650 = 0.22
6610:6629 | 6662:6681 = 0.16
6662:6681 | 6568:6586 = 0.26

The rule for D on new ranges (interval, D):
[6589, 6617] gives 62.9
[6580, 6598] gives 60.7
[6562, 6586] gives 60.2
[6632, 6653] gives 61.0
